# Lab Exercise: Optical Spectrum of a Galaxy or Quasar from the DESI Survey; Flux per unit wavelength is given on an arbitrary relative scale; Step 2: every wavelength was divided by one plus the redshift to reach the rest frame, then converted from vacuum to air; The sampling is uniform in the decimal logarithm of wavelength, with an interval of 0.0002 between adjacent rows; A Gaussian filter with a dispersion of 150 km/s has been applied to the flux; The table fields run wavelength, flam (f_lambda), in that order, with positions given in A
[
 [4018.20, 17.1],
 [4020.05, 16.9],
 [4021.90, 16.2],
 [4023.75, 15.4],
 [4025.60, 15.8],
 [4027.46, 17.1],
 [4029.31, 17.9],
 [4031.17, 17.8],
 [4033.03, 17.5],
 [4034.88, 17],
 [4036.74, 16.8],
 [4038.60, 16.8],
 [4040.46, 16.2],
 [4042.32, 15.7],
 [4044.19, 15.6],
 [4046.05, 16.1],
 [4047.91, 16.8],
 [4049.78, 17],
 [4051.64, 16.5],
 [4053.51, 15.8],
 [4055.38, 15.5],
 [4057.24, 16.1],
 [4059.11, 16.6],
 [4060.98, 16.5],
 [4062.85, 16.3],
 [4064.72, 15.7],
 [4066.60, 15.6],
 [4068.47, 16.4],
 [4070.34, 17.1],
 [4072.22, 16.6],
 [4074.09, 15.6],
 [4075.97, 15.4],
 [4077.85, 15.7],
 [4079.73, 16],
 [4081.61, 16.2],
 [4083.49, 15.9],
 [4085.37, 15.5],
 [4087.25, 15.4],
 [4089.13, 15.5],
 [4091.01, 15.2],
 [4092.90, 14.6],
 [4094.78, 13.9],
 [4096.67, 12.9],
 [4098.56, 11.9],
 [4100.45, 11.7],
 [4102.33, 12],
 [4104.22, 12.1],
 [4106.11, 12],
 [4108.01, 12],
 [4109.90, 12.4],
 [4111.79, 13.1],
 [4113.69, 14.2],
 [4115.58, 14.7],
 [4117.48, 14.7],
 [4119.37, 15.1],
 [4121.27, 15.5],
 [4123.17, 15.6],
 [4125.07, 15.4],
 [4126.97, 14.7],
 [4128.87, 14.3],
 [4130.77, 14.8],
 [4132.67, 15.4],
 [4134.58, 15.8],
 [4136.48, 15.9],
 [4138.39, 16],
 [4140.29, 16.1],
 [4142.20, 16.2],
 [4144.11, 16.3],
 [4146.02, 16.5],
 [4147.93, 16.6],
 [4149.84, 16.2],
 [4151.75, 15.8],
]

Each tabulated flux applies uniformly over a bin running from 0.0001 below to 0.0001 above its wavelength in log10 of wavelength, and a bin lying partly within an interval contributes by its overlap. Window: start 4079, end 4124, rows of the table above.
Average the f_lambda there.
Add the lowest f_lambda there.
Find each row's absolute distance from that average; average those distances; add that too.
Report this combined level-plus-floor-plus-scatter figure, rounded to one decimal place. 27.2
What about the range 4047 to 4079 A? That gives 32.1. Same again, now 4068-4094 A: 30.9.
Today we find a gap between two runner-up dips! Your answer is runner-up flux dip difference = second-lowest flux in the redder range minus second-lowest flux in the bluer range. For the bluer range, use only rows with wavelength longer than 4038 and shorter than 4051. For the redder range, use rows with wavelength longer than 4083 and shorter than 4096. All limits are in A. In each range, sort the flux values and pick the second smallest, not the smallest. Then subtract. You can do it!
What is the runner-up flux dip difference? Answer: -1.1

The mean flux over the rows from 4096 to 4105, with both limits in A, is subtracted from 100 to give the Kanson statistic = 87.9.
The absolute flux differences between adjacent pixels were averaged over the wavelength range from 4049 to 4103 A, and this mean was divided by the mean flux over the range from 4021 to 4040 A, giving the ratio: 0.027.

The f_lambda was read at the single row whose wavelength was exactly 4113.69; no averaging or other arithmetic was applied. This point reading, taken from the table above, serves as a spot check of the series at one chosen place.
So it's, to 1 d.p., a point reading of 14.2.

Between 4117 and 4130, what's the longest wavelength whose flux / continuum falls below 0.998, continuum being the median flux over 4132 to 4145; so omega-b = 4128.87 A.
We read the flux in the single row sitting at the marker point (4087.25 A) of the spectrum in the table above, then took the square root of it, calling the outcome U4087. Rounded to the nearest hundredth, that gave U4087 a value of 3.92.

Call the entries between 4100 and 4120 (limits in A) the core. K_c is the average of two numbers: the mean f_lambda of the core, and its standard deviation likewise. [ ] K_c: 7.2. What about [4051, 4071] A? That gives 8.3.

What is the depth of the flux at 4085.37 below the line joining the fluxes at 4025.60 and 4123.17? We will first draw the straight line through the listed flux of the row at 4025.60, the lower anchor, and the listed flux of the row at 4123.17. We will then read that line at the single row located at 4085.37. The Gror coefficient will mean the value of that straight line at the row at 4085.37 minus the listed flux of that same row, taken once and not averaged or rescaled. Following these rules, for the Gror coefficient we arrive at 0.2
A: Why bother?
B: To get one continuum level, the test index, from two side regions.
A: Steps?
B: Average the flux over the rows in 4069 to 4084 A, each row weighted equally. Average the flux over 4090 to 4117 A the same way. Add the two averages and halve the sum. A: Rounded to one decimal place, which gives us 14.6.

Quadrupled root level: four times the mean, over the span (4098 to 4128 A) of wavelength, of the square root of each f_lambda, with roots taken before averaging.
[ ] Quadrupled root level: 14.7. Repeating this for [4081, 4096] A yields 15.6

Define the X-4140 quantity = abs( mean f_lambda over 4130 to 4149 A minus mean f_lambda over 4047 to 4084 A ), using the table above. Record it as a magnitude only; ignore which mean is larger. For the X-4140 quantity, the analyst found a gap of 0.2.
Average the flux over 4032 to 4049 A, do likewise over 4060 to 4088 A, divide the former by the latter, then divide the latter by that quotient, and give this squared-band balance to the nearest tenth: 15.5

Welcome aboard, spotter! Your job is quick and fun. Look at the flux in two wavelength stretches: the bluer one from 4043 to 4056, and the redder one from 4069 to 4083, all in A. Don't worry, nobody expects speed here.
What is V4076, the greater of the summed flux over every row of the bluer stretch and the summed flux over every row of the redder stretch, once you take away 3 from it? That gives 110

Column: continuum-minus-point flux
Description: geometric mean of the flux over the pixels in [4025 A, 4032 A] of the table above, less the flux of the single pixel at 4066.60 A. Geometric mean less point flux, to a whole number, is 2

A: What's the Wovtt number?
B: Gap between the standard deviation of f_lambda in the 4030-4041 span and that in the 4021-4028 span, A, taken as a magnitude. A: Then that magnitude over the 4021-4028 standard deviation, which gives 0.2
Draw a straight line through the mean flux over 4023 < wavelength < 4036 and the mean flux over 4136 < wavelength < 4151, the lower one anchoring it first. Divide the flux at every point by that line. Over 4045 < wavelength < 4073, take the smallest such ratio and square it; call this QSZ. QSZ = 0.85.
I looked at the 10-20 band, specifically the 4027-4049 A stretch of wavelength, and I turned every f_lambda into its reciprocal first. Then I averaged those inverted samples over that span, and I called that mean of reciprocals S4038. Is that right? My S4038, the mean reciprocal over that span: 0.0597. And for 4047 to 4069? 0.0617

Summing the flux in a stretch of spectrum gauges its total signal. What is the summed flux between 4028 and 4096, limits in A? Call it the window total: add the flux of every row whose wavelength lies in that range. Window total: 581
